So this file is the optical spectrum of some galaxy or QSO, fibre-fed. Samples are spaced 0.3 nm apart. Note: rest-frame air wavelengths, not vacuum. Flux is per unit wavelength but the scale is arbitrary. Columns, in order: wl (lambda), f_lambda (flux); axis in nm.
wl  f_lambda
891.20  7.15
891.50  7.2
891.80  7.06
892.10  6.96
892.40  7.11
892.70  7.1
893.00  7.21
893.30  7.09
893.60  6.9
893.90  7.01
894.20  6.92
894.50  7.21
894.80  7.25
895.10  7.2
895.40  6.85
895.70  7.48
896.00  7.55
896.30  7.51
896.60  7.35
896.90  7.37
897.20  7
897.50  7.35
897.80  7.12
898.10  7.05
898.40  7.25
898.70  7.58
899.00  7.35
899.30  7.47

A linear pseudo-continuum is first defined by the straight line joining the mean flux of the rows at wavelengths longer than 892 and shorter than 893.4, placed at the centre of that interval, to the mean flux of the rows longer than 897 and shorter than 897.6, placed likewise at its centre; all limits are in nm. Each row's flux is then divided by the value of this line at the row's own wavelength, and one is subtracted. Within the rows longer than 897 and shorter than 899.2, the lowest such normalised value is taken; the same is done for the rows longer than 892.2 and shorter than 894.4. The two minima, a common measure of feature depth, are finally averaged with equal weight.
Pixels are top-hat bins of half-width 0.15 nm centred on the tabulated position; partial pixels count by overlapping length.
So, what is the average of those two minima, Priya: -0.027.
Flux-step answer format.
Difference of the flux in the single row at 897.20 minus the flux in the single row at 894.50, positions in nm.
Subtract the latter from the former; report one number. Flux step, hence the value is -0.2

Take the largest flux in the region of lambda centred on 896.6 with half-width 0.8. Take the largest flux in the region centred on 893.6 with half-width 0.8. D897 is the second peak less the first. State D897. -0.34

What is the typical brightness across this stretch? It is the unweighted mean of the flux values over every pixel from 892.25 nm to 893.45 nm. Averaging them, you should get 7.13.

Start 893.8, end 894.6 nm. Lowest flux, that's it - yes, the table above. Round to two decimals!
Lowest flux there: 6.92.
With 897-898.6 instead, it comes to 7.00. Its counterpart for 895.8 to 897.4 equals 7.00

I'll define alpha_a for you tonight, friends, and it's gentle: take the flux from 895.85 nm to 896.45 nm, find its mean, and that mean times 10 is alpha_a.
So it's 75.3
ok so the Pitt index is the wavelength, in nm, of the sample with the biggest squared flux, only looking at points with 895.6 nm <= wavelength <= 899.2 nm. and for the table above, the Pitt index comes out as 898.70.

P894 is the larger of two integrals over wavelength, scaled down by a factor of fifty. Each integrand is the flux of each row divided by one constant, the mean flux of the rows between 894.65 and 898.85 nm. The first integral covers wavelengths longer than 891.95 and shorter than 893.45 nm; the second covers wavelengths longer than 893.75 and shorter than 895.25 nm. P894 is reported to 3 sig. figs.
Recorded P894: 0.0293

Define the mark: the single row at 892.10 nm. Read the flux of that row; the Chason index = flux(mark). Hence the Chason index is 6.96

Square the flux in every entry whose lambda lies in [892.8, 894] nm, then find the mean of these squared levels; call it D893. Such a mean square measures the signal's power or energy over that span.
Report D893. 49.8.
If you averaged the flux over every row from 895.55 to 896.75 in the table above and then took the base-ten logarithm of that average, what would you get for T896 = 0.873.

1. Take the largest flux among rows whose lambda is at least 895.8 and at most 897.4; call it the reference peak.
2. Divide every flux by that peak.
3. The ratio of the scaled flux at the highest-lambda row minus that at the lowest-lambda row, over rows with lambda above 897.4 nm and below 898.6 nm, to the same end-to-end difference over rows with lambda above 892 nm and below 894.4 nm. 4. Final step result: 2.5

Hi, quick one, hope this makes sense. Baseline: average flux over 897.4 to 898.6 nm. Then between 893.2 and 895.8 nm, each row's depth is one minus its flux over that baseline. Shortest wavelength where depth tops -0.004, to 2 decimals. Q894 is 893.30 nm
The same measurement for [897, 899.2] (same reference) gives 897.20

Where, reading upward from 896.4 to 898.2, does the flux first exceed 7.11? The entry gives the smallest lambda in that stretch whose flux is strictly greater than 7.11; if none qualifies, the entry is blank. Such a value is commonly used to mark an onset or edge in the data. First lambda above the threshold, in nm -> 896.60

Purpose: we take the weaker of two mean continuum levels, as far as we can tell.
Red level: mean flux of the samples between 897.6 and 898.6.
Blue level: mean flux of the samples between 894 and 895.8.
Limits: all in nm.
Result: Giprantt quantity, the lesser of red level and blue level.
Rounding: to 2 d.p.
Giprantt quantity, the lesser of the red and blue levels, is 7.14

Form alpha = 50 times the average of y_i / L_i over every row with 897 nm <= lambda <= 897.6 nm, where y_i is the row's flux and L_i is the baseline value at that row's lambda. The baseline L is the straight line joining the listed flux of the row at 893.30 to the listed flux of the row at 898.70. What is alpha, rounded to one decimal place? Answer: 48.1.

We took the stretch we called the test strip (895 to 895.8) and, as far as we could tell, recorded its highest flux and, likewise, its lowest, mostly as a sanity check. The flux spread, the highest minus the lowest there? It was 0.63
